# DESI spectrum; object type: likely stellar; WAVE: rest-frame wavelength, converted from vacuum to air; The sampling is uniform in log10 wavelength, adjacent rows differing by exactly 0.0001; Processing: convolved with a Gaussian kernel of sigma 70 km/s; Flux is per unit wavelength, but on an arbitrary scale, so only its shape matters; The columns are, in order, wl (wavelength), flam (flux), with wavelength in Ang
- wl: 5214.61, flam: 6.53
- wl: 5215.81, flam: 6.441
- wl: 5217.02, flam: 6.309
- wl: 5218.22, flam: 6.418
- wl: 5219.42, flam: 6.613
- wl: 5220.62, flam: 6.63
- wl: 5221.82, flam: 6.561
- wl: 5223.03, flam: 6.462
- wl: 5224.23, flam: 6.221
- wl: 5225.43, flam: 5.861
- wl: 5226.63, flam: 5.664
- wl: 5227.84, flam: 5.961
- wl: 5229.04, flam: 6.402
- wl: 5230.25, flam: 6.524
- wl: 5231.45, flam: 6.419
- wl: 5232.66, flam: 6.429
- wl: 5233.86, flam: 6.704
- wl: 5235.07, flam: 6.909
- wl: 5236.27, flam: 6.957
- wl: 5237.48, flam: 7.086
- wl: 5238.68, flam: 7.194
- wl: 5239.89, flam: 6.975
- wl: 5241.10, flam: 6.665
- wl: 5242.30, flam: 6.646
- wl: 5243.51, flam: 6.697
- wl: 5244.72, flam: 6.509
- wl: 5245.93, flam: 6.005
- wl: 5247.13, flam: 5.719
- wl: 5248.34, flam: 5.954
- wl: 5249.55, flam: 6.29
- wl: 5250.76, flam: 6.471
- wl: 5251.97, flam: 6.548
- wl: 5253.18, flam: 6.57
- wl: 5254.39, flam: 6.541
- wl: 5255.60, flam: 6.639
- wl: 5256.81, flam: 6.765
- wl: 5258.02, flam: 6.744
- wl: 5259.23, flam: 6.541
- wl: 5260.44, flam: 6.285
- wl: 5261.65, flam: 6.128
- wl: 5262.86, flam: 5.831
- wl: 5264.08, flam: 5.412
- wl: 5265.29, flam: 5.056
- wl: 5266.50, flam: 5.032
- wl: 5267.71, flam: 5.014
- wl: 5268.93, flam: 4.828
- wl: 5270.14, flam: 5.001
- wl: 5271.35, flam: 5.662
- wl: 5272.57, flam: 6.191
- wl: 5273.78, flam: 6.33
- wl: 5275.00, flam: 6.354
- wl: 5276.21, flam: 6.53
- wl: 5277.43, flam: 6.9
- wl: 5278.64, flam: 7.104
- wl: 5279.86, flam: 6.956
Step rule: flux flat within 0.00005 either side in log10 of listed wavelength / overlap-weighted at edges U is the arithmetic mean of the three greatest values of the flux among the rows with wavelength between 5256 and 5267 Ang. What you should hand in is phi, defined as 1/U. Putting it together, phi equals 0.150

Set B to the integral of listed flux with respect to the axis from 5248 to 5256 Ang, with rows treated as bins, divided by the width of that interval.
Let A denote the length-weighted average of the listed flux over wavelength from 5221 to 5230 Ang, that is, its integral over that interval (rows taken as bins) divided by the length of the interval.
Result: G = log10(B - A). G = -0.6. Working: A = 6.18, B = 6.44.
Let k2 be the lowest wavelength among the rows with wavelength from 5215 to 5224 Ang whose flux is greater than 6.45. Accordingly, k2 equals 5219.42 Ang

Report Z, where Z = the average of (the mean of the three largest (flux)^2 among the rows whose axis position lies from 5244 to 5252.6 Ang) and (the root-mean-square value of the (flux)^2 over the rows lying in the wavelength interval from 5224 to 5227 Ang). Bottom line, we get 38.8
